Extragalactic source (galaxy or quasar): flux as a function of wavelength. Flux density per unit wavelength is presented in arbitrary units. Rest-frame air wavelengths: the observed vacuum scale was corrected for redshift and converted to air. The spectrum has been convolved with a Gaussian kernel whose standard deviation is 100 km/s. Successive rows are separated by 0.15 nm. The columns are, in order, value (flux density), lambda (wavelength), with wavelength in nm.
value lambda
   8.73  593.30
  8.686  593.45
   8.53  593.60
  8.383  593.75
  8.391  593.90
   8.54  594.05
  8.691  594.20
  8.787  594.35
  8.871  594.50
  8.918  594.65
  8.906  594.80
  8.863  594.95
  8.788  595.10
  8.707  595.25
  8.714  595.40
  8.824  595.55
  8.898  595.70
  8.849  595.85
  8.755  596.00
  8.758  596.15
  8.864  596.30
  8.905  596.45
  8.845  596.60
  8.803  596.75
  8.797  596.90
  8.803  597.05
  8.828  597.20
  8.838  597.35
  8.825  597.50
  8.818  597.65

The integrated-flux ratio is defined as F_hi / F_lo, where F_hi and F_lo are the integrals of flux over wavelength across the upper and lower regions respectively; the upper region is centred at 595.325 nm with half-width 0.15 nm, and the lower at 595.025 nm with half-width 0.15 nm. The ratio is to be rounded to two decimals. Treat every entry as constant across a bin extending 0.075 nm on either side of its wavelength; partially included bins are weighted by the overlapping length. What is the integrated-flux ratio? 0.99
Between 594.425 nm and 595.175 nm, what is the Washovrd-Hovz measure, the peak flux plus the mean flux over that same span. 17.8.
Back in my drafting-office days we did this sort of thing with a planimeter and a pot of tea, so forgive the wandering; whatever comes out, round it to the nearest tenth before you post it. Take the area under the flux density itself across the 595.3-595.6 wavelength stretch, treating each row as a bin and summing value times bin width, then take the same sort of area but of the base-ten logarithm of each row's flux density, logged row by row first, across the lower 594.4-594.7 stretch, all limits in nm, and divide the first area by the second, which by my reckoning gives 9.2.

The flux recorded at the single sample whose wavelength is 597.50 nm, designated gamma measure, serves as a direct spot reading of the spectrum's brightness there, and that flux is 8.825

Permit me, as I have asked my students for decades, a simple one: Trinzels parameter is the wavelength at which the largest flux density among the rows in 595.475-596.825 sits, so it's 596.45 nm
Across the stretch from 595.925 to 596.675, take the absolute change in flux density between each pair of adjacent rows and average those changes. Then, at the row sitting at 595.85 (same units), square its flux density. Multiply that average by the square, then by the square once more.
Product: 322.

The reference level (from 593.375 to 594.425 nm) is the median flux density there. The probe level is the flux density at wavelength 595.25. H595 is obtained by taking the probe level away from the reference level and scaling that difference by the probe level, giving -0.019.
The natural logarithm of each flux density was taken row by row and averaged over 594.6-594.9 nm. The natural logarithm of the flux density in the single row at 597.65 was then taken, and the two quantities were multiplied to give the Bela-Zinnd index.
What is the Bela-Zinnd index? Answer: 4.76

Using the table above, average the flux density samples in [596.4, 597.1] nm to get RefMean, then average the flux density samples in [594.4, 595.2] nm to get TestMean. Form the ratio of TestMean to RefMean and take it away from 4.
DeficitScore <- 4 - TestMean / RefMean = 3.00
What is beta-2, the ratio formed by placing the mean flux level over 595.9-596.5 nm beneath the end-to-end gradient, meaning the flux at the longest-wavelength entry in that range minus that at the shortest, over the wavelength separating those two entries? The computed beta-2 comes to 0.038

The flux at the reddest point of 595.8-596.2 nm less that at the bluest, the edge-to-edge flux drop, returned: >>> -0.09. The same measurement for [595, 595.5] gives -0.07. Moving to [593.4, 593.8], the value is -0.30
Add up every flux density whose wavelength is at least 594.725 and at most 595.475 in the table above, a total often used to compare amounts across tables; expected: 44.0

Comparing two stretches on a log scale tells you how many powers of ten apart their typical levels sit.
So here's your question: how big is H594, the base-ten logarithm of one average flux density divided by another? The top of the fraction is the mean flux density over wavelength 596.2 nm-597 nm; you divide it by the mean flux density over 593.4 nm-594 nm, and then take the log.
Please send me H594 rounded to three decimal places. 0.017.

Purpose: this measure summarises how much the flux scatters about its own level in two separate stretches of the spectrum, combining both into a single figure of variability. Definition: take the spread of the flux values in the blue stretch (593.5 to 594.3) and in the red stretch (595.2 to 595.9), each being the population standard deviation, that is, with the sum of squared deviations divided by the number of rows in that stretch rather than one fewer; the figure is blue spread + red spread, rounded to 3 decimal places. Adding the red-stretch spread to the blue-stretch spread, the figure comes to 0.189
